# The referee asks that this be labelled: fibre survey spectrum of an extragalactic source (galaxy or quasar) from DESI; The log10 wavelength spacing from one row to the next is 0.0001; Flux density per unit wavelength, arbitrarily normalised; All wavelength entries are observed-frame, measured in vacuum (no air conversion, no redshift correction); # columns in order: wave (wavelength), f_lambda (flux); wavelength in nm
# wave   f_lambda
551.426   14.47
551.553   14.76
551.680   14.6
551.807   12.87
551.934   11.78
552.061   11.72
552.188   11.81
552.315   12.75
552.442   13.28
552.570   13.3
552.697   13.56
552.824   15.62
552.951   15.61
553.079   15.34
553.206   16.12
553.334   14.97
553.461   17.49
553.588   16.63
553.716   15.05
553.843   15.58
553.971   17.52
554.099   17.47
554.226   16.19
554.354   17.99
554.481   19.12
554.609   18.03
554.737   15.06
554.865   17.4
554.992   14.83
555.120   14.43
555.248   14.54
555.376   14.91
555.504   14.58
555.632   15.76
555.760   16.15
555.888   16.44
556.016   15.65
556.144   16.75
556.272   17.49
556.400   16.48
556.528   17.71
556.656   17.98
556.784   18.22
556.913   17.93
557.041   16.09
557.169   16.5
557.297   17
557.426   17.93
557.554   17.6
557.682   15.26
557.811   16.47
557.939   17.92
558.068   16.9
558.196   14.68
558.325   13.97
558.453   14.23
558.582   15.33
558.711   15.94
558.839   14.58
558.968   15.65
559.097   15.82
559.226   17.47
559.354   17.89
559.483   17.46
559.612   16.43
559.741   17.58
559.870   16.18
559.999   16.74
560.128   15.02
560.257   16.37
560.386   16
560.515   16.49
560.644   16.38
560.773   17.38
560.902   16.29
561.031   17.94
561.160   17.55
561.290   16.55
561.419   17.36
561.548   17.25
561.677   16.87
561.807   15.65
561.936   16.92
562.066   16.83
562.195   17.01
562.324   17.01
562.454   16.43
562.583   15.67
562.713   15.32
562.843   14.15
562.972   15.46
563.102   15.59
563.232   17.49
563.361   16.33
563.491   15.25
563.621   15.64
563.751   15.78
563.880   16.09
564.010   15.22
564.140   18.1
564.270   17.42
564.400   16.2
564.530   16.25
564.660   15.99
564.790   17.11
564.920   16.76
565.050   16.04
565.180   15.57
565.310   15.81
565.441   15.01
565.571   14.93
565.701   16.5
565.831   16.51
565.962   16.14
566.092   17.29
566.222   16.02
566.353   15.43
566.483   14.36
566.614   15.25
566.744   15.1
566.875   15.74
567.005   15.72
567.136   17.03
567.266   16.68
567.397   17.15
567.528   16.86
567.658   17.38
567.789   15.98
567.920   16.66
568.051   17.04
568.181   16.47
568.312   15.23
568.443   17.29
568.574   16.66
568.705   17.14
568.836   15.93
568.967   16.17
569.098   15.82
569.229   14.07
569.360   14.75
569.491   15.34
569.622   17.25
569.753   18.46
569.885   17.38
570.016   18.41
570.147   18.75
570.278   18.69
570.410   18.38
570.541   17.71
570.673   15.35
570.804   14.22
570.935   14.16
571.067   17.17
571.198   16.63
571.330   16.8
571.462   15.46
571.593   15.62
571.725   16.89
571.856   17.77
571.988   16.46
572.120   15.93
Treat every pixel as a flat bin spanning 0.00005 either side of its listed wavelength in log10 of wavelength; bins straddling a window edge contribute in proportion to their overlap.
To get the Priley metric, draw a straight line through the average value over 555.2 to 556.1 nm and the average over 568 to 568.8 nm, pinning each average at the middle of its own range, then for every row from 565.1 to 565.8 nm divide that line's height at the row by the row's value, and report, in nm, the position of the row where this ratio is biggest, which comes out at 565.571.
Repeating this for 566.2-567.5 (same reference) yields 566.483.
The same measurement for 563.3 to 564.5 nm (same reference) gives 564.010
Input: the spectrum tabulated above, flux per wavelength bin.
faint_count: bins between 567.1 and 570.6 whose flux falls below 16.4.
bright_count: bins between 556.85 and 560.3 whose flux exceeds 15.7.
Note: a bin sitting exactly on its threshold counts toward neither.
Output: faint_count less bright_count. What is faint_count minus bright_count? -11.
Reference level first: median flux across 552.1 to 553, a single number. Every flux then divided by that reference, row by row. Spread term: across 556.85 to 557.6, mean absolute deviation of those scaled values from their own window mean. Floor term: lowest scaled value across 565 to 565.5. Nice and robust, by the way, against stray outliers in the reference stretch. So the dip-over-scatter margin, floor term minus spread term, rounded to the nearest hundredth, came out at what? 1.08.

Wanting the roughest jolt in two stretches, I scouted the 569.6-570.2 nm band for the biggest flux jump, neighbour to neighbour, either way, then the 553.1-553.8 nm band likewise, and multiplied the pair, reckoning 3.0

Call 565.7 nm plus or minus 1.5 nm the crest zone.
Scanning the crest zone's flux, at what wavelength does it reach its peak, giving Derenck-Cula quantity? 564.270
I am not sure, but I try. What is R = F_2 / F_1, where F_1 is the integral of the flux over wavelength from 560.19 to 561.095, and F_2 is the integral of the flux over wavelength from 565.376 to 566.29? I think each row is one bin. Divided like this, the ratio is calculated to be 0.97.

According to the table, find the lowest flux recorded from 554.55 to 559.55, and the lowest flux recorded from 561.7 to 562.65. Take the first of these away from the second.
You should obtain 1.7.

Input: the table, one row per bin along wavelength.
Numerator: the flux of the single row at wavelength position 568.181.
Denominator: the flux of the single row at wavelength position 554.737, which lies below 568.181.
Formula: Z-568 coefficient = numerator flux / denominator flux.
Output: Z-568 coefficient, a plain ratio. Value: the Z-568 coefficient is 1.09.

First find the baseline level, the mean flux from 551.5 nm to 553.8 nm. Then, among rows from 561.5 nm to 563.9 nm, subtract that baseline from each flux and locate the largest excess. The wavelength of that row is 563.232 nm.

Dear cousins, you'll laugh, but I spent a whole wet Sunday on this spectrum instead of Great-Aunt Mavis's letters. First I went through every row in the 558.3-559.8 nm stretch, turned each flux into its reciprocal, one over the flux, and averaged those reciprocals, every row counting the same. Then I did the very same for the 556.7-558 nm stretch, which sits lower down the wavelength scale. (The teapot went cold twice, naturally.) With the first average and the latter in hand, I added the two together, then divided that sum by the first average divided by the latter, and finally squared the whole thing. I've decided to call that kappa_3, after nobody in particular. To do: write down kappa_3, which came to 0.0129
